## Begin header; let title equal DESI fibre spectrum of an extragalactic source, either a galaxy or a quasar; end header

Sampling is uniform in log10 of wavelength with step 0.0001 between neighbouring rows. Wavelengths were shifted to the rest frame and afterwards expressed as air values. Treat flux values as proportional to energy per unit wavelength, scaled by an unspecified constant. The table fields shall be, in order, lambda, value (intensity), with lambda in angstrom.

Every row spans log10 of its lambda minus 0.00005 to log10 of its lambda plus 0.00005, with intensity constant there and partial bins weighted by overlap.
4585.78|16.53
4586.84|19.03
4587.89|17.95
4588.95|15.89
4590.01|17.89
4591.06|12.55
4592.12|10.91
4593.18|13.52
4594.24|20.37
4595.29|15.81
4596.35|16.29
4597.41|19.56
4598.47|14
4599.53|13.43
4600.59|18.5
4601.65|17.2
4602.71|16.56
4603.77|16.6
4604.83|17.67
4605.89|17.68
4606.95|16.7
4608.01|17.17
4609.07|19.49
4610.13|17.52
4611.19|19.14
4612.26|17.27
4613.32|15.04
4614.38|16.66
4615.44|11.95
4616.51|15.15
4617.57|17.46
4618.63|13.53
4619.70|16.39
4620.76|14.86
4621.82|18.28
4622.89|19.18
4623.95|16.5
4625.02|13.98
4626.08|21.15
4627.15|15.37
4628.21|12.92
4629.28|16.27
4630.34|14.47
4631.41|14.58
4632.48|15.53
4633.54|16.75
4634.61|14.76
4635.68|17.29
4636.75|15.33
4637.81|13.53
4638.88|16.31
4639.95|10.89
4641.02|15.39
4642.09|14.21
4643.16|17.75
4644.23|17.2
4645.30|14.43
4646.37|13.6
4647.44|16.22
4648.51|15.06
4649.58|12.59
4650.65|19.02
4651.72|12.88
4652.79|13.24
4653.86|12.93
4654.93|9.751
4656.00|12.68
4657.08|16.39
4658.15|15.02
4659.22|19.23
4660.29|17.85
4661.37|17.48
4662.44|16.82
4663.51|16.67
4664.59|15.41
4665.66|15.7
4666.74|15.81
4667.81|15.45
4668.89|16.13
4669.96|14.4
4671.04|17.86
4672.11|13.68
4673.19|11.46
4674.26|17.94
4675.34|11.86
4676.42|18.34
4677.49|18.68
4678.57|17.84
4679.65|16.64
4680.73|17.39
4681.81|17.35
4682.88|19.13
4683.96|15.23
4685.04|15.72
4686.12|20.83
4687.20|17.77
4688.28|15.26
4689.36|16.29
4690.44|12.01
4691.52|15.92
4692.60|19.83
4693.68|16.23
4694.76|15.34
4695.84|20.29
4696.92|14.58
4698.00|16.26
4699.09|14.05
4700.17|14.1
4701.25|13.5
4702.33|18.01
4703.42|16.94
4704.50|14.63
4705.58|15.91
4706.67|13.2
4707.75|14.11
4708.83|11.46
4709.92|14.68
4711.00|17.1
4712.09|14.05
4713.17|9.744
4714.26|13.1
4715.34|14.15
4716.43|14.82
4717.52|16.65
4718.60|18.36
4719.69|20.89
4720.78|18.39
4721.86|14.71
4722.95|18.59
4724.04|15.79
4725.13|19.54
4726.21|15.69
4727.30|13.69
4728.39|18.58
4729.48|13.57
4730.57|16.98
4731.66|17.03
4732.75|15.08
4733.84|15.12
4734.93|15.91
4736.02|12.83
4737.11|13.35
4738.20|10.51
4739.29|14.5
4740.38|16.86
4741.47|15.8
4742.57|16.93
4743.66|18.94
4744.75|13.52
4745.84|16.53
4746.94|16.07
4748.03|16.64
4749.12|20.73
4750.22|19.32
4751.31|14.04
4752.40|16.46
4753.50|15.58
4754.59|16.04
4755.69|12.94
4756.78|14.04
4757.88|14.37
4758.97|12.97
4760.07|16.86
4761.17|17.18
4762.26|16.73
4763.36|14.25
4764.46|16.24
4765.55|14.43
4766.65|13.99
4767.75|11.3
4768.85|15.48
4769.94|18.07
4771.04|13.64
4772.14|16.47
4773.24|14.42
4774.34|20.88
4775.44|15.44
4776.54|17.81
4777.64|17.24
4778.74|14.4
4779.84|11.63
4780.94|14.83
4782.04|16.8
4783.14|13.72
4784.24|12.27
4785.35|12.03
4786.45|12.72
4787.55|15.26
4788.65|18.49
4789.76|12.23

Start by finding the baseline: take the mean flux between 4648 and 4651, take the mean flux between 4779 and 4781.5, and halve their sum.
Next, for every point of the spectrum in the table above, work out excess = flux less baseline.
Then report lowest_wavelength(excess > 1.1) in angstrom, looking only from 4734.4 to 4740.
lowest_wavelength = 4734.93 angstrom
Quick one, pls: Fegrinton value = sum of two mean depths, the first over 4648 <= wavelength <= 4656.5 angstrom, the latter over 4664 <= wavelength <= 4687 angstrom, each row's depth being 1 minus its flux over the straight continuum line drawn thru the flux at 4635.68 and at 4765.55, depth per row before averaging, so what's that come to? 0.21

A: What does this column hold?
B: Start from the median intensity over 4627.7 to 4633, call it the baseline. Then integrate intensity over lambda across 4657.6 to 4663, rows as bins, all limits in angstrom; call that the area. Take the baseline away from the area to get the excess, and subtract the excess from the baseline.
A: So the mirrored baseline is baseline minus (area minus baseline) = -64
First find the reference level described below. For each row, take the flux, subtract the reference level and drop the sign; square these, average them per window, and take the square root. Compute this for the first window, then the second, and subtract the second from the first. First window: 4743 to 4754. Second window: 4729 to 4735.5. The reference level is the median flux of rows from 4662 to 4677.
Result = 1.2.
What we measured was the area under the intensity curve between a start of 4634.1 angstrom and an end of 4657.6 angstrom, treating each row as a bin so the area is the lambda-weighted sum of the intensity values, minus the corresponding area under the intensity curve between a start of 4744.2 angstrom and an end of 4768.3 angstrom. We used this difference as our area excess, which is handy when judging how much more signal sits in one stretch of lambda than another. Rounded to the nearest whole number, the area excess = -29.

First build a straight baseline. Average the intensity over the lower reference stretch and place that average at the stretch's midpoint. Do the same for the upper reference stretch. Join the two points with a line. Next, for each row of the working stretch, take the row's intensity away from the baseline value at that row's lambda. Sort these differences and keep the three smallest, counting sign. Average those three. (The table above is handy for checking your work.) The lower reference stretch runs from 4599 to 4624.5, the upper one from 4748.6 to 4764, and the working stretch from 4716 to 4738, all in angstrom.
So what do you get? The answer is -3.7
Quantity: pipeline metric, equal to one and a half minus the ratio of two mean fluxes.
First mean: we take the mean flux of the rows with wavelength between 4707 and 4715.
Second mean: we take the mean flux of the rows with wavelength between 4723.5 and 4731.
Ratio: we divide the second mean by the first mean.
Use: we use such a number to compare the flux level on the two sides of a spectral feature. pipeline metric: 0.29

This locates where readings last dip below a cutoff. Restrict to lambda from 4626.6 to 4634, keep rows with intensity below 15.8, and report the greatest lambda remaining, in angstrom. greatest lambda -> 4632.48 angstrom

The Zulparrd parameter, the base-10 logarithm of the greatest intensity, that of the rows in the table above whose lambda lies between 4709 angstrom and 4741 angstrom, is 1.32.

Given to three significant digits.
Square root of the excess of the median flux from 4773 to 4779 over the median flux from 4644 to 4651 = 1.13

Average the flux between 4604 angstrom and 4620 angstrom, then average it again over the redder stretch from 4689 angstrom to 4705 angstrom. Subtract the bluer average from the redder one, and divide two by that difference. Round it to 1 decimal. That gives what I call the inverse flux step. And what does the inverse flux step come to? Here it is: -2.8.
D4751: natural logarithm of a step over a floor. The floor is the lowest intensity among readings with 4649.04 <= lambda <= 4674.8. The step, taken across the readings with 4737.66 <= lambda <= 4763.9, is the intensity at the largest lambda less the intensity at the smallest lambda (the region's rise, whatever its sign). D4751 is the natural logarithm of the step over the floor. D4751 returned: -1.0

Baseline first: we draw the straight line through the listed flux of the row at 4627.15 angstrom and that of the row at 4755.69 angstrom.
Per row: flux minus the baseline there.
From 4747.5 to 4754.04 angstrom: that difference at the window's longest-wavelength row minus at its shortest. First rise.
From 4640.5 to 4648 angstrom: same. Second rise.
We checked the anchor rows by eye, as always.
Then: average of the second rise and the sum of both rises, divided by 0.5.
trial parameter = 1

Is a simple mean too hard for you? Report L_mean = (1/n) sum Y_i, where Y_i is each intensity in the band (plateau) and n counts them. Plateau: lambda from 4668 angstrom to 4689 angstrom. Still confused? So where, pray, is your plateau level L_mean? 16.5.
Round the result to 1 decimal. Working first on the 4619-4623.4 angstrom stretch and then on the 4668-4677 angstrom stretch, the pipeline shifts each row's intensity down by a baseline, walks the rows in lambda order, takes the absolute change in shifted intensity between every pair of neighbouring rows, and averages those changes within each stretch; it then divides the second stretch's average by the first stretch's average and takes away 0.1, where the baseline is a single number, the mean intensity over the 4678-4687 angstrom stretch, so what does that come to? 2.1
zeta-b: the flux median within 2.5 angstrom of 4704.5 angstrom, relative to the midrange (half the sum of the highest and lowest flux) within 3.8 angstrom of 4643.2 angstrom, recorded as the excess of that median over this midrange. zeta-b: 1.6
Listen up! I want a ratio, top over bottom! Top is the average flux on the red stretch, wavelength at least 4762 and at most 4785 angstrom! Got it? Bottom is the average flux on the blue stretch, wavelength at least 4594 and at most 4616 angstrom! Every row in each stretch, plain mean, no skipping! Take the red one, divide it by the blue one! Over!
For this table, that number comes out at 0.90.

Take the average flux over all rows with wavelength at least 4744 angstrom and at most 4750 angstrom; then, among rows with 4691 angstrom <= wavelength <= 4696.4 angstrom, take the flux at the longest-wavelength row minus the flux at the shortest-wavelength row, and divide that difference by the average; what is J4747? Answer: 0.26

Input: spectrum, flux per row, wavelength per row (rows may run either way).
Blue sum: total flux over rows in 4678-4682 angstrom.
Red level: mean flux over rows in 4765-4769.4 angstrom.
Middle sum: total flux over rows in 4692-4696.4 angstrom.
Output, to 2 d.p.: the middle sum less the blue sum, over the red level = 0.18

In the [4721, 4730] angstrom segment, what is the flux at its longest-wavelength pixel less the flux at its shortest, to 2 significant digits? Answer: -1.1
